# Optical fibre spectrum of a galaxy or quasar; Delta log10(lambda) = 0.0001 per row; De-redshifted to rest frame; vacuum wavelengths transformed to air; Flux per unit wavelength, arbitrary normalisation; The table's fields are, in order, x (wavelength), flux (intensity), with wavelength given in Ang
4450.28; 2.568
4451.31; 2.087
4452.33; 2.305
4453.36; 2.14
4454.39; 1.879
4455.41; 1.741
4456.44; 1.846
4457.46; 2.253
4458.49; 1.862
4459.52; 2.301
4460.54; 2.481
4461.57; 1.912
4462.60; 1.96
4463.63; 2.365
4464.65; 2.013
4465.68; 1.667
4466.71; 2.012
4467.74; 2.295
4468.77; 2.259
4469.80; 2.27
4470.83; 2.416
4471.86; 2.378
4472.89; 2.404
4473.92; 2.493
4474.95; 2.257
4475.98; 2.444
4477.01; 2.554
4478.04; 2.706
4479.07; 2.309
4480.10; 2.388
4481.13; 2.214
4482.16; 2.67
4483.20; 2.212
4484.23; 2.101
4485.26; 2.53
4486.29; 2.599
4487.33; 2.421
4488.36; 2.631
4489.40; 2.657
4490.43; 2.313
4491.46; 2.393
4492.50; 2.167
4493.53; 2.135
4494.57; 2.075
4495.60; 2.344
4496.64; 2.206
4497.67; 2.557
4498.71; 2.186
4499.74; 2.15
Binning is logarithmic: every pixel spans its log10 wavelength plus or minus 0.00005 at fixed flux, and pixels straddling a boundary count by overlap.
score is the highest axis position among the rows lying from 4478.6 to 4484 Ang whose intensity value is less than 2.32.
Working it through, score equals 4483.20 Ang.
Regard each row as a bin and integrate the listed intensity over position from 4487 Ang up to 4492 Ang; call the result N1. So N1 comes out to 12.4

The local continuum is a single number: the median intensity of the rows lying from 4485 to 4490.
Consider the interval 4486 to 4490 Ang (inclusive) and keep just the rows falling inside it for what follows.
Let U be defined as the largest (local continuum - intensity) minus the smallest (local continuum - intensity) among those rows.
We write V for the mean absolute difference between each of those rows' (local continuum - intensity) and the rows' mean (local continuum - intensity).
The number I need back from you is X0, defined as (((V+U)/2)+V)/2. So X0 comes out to 0.12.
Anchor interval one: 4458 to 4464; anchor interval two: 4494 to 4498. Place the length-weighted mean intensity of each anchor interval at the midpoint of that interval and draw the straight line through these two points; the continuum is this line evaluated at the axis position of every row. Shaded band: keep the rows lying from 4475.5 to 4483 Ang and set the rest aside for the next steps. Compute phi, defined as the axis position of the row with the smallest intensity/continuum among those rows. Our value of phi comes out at 4481.13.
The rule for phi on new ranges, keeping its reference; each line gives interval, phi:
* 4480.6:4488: 4484.23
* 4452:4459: 4455.41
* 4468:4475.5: 4474.95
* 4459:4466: 4465.68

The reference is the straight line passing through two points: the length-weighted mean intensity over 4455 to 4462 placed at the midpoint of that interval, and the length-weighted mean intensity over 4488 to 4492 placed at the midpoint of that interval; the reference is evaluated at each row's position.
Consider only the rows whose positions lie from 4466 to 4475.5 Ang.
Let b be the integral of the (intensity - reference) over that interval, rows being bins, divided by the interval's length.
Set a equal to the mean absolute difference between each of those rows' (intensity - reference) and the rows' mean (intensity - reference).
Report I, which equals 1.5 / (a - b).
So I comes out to 74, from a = 0.088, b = 0.07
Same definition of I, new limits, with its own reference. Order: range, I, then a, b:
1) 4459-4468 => 6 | 0.230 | -0.02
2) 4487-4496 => 4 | 0.185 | -0.16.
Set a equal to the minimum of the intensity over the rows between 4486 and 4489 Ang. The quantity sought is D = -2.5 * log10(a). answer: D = -0.96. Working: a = 2.421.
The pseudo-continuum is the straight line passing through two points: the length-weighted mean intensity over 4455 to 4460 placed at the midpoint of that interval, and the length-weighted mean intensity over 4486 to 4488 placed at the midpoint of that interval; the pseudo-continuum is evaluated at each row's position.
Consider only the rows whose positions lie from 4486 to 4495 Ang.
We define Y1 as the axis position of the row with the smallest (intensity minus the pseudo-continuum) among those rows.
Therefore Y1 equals 4494.57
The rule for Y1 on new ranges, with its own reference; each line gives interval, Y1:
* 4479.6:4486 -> 4484.23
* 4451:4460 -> 4455.41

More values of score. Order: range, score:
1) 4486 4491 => 4490.43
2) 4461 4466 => 4465.68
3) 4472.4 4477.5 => 4474.95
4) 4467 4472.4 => 4469.80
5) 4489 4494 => 4493.53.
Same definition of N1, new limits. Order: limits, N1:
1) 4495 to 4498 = 7.1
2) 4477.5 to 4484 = 15.6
